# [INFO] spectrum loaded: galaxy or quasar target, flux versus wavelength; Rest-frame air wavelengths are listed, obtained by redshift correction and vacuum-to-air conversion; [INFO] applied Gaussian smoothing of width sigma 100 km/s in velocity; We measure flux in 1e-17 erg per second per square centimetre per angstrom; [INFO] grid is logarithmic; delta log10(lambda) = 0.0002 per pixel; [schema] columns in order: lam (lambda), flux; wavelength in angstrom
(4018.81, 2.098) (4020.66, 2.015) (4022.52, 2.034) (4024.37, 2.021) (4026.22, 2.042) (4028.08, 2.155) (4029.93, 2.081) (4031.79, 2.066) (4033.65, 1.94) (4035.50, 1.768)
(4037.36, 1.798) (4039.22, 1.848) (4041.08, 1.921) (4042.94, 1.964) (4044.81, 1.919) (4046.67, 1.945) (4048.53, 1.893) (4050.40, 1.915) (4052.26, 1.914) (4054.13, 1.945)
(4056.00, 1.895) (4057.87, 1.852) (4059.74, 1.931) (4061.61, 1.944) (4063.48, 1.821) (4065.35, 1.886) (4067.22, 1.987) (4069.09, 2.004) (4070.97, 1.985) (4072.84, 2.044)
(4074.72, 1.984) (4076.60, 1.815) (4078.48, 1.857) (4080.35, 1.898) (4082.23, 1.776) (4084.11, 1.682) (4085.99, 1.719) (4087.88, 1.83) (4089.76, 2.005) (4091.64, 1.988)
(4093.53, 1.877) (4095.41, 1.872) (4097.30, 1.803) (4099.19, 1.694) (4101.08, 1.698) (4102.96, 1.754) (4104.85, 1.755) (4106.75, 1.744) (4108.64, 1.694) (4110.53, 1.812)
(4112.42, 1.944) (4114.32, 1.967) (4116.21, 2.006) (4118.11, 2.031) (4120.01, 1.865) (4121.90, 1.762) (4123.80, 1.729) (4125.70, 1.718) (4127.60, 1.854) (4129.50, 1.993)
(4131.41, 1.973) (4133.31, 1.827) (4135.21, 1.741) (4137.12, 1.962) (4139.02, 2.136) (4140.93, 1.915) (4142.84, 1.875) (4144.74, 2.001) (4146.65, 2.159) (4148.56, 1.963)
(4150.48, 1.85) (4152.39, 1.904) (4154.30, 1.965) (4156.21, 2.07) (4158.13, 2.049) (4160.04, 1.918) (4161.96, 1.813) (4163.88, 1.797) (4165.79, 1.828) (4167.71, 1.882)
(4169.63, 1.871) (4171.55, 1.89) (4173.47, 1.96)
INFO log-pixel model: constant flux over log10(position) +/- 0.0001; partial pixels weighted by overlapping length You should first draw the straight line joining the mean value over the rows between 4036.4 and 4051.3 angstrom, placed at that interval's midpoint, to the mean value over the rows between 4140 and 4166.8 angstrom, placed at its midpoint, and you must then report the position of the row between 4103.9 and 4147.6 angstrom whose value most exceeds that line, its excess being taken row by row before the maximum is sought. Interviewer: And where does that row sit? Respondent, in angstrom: 4146.65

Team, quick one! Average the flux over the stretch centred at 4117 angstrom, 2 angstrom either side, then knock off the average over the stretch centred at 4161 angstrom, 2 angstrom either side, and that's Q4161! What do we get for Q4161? 0.15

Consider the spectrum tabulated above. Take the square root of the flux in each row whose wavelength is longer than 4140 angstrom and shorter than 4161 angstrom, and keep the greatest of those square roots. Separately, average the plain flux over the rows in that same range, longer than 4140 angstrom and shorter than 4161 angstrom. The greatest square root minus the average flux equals -0.50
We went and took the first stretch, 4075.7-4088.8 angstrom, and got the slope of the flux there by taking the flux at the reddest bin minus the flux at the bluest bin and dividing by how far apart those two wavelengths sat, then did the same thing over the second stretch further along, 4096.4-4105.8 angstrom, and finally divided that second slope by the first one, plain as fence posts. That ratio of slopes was -4.8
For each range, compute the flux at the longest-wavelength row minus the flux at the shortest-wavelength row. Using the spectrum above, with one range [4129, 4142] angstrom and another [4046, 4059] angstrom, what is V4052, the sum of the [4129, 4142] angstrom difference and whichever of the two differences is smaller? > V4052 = -0.17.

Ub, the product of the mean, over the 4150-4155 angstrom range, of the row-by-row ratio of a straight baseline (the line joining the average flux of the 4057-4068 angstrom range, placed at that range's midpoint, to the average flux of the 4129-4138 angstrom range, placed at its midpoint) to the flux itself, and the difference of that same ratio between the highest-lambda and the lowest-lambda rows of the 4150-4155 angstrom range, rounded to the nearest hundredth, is -0.06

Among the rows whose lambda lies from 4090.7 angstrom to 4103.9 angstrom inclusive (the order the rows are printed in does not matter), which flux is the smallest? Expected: 1.694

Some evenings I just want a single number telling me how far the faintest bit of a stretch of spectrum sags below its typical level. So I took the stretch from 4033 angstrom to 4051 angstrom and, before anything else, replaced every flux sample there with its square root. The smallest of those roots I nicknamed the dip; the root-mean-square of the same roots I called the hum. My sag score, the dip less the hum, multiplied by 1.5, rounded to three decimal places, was -0.068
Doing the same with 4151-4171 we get -0.062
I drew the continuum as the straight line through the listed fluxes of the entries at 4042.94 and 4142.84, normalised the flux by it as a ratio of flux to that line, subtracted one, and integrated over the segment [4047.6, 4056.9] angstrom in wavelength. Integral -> -0.21 angstrom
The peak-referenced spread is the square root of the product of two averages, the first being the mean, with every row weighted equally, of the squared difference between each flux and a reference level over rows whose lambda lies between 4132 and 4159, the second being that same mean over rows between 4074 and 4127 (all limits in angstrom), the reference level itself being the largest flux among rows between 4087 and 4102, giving 0.025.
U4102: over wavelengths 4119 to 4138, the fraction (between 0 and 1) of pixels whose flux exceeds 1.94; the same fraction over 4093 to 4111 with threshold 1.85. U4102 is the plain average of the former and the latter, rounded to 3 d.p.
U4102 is 0.250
